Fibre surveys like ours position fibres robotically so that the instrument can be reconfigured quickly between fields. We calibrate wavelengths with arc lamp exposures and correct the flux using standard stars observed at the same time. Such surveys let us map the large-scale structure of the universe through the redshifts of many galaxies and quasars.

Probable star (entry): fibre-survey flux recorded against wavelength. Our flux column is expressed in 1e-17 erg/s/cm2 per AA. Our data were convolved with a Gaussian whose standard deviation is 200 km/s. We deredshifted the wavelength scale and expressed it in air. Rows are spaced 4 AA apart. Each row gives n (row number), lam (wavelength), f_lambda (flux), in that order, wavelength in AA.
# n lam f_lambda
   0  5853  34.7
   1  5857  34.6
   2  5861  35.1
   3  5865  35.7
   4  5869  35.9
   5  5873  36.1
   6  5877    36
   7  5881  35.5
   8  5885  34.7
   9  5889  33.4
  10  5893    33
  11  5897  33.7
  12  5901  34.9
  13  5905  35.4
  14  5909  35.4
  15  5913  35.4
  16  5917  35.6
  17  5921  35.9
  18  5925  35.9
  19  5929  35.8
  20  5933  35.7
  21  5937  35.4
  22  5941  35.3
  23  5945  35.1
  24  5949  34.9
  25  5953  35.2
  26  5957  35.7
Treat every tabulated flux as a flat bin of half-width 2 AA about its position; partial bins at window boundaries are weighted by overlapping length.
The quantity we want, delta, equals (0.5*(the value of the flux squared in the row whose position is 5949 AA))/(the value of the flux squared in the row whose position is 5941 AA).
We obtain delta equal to 0.49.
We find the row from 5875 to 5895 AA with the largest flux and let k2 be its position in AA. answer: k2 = 5877 AA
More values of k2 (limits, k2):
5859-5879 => 5873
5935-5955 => 5937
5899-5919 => 5917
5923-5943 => 5925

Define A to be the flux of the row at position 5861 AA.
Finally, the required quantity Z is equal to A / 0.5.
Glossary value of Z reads 70.2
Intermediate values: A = 35.1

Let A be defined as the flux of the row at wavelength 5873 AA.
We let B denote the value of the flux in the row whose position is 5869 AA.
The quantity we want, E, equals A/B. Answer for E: 1.01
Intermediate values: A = 36.1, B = 35.9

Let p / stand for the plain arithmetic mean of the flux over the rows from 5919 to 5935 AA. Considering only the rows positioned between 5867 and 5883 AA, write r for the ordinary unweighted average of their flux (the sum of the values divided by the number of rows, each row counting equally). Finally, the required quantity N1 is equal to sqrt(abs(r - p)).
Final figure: 0.2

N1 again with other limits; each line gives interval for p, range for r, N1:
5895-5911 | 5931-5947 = 0.7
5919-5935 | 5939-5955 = 0.8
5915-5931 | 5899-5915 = 0.7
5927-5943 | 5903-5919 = 0.3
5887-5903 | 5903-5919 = 1.3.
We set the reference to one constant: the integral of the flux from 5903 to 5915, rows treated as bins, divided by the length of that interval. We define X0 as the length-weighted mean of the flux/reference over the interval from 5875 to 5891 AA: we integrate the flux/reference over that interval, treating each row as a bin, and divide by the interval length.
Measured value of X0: 0.99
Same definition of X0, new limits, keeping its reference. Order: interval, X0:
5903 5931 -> 1.01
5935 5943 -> 1.00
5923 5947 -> 1.00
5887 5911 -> 0.97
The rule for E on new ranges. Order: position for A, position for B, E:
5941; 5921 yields 0.98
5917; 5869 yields 0.99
